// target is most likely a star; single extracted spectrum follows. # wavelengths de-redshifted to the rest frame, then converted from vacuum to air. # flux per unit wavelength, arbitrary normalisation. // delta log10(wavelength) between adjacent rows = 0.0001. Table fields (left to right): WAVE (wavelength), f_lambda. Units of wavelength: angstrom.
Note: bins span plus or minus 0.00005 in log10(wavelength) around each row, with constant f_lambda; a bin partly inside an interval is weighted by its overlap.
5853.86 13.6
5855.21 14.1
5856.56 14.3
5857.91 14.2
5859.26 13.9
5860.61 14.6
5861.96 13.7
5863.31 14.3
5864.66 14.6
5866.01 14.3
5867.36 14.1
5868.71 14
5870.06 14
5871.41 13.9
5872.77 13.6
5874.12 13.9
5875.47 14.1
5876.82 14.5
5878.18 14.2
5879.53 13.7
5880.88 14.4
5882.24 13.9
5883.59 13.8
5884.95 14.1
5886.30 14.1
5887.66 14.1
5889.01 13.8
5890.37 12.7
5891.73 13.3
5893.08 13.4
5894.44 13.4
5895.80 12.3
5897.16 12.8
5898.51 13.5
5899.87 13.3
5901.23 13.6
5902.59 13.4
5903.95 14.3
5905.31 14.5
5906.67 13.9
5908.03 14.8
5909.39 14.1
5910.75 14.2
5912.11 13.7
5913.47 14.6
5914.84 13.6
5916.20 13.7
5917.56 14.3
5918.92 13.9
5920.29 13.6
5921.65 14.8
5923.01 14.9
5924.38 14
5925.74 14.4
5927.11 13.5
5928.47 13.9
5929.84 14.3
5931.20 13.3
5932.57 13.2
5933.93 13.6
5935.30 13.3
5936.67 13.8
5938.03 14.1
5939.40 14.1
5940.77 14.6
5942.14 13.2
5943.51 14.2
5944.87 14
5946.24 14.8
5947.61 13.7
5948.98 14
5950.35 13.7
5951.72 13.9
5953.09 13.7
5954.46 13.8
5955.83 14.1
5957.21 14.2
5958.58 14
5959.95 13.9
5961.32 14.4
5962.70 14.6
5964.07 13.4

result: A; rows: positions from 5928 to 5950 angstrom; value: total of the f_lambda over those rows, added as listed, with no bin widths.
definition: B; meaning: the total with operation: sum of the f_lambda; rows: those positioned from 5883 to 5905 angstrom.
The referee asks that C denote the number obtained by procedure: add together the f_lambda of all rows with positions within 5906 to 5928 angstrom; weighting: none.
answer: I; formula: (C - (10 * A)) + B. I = -1779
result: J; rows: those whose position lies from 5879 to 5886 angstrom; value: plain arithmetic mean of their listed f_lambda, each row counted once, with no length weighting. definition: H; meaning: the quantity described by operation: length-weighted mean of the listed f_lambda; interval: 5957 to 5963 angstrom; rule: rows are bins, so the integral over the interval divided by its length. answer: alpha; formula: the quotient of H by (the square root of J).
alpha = 3.797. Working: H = 14.2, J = 14.0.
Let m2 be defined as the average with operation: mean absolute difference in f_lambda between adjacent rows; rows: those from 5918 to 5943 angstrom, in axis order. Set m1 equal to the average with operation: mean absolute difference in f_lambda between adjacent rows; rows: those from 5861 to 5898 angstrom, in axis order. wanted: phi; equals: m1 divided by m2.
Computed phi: 0.64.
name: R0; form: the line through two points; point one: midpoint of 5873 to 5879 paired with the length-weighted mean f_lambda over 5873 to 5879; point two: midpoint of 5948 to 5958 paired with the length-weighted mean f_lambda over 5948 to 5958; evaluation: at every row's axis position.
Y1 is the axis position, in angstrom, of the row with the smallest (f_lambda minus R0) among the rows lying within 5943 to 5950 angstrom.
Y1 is 5947.61 angstrom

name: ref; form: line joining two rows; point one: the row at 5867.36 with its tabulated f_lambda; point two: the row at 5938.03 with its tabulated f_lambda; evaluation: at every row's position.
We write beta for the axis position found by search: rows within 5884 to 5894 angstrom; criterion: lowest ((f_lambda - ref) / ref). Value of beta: 5890.37 angstrom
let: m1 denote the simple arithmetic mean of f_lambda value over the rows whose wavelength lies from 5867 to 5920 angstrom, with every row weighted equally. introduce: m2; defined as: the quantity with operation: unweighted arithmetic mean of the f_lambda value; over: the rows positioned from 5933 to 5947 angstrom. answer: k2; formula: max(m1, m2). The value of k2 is 13.97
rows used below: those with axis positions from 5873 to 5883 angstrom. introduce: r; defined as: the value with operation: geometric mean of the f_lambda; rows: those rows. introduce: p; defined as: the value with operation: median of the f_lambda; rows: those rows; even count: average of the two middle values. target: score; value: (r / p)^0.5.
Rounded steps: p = 14.1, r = 14.1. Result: 1.00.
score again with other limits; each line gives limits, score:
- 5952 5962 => 1.00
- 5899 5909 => 1.00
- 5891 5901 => 0.99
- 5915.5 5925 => 1.01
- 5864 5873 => 1.00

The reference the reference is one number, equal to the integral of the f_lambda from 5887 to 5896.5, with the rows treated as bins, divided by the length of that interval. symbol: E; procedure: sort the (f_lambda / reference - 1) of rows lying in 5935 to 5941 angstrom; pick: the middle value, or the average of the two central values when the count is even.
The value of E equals 0.062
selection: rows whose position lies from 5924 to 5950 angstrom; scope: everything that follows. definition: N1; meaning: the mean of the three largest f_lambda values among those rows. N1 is 14.6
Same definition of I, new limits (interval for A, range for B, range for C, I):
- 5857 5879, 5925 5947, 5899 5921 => -1813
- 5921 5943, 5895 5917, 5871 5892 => -1788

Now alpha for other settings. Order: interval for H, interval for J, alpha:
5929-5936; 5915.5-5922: 3.611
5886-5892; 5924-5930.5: 3.626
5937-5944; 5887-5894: 3.822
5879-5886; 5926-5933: 3.790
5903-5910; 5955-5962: 3.802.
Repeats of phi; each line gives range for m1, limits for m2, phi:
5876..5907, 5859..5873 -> 1.19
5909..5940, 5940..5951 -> 0.67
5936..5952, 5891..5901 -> 1.28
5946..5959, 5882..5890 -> 2.22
